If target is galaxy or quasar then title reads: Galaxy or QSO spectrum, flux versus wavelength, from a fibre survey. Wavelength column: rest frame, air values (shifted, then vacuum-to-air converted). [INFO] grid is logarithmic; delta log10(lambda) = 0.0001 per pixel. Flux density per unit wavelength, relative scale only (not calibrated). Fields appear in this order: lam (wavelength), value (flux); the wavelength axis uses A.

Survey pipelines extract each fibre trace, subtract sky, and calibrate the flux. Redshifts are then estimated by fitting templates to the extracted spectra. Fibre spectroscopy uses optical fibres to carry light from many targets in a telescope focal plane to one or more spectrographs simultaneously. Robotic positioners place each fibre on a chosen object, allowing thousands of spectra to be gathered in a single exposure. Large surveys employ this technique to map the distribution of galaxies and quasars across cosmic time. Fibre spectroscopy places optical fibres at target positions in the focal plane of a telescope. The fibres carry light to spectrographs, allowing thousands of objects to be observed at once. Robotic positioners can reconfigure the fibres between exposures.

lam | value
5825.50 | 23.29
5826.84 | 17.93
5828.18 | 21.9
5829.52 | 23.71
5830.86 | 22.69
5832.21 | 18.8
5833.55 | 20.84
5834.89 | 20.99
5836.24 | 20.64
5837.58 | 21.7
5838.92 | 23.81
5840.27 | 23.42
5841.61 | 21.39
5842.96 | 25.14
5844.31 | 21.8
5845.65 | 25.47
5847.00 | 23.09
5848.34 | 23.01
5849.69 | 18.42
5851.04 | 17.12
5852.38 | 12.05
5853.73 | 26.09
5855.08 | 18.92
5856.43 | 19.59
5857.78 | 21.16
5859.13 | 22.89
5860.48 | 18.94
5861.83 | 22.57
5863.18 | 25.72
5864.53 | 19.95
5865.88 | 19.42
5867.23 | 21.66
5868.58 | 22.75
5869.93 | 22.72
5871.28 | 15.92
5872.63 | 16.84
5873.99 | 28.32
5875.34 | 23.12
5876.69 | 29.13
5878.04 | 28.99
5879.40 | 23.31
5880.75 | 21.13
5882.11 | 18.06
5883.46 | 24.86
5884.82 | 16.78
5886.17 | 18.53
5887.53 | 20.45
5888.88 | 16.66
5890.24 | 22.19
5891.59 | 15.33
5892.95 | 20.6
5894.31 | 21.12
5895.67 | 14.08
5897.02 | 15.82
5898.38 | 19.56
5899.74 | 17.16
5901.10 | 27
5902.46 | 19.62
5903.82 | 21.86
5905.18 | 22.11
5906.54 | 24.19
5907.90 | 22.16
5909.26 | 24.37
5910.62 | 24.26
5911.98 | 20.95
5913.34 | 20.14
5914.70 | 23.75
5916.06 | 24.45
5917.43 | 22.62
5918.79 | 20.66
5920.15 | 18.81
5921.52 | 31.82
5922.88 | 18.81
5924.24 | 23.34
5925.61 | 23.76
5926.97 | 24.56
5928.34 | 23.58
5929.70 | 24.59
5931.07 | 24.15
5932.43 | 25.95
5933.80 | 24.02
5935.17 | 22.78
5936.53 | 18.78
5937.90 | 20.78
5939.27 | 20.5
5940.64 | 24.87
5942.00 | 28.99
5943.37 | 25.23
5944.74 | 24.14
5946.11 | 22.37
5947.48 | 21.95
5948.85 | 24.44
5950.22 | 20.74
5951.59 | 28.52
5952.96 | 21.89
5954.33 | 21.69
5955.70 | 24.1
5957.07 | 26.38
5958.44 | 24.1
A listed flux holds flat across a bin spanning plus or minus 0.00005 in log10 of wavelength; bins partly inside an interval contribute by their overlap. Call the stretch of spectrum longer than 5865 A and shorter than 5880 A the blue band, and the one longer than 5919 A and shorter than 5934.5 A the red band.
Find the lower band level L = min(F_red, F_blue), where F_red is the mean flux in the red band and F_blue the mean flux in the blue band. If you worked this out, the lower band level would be 22.9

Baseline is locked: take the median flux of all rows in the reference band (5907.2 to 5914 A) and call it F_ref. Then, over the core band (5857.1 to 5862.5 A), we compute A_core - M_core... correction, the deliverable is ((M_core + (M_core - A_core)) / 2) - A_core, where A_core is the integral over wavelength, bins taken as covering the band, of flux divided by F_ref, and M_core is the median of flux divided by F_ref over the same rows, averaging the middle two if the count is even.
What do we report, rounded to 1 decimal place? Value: -6.8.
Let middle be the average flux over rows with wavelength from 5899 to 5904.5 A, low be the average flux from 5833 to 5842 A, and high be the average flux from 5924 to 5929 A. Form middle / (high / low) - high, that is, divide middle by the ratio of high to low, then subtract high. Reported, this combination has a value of -4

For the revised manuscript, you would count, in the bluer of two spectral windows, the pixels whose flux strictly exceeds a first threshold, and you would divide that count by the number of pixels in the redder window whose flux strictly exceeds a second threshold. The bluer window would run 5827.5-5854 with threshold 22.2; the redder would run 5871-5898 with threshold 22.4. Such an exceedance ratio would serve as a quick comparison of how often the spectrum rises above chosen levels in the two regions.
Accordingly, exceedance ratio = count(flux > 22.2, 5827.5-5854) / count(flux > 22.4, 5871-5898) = 1.5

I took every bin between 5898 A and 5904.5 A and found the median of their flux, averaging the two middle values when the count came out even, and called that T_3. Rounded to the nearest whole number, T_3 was 20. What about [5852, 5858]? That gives 20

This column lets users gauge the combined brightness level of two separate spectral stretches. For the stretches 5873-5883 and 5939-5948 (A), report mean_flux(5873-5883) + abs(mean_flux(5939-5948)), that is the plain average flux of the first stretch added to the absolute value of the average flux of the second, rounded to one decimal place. 48.6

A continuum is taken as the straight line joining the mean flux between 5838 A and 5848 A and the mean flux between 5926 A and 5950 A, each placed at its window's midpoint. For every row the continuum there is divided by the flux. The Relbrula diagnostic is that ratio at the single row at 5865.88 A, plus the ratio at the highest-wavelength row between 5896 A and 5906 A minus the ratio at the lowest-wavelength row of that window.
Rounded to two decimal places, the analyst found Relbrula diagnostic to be 0.79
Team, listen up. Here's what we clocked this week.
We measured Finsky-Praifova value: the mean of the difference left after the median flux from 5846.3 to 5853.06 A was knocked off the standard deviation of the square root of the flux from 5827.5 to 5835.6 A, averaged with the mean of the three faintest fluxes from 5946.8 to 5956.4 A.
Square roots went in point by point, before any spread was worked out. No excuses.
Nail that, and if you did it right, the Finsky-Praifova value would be 2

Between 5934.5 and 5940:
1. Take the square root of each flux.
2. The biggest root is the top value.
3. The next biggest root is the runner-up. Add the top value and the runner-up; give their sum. 9.3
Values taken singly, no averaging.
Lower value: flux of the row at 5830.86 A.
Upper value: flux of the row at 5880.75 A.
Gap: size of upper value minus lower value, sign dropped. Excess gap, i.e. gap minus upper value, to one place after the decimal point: -19.6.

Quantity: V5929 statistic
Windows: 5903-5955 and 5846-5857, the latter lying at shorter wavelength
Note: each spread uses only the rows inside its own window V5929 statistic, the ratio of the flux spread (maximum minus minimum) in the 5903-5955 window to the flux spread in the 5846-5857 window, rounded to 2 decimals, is 0.93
